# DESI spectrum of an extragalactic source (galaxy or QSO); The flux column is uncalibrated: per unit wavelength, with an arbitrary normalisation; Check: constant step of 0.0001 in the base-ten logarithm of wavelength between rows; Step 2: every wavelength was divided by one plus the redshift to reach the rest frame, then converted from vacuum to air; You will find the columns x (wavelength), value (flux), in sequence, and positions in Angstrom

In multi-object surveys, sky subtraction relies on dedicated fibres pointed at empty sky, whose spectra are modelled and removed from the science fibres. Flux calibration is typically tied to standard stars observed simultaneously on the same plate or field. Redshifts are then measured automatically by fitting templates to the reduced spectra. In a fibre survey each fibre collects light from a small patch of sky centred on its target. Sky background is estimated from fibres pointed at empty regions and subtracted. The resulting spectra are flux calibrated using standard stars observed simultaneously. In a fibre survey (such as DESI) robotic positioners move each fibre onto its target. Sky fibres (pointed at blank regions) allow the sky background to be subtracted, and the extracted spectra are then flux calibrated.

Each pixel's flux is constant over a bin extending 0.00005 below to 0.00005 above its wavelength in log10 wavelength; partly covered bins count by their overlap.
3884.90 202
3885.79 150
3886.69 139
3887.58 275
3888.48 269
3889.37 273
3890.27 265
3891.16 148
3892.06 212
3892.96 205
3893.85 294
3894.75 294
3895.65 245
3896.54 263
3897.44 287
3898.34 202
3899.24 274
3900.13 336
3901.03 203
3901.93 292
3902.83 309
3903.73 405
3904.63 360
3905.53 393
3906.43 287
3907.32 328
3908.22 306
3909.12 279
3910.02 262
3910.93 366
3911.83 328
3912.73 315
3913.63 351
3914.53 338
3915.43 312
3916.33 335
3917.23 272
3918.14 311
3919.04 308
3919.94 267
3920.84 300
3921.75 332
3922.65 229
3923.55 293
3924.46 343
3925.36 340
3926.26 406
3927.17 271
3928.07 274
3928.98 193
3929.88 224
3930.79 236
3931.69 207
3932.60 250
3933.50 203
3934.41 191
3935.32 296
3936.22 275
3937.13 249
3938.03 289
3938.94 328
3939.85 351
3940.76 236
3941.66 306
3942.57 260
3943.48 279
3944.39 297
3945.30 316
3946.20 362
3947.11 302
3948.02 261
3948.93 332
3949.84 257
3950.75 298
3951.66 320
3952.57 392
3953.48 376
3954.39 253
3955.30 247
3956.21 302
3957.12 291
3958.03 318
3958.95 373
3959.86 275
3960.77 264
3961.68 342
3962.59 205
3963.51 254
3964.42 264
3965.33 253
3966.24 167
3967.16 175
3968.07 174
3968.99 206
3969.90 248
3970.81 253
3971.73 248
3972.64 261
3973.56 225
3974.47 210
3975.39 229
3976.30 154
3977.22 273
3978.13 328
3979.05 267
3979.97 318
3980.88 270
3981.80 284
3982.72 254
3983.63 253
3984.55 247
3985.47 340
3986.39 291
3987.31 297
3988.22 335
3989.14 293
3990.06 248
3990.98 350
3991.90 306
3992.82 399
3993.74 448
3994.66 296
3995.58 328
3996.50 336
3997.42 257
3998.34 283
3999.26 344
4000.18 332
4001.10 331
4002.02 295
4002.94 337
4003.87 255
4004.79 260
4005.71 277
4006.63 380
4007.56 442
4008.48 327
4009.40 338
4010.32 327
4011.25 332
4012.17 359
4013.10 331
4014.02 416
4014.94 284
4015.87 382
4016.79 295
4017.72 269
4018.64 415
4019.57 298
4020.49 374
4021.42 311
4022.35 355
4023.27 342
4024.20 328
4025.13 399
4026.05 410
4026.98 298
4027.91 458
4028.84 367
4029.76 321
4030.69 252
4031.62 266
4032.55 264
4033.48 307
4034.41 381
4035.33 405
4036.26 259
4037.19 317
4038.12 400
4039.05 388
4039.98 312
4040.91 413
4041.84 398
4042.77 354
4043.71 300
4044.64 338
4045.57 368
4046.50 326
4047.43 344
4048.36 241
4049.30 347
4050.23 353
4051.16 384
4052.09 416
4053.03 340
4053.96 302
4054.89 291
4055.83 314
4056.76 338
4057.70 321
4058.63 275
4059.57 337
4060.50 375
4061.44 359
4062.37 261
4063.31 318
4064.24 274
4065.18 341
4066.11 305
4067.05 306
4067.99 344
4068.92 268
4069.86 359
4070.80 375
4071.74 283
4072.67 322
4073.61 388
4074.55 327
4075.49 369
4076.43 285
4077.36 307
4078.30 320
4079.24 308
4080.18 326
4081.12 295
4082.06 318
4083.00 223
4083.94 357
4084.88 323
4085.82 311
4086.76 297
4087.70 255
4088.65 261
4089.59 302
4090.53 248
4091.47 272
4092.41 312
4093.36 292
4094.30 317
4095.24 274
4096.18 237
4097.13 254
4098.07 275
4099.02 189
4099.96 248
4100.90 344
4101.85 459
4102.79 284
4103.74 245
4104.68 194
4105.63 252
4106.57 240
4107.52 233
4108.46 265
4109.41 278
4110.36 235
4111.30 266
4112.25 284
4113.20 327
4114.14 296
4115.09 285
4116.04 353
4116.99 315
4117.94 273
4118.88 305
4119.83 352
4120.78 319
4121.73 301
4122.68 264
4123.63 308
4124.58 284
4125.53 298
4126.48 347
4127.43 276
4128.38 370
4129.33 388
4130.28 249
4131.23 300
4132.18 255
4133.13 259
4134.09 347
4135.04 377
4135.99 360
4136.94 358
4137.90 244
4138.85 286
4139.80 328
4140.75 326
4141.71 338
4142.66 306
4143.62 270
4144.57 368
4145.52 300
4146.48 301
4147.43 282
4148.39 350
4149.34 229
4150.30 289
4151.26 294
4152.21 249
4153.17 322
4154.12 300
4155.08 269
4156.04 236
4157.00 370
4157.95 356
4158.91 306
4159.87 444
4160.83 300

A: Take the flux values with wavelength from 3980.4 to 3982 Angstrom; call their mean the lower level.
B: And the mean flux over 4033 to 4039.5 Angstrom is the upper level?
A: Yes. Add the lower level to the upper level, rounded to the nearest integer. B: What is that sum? 628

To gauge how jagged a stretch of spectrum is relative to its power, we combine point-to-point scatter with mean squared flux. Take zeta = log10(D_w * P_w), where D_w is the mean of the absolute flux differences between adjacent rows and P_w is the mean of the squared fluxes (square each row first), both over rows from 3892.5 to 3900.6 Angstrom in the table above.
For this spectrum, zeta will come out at 6.56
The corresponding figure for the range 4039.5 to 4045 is 6.80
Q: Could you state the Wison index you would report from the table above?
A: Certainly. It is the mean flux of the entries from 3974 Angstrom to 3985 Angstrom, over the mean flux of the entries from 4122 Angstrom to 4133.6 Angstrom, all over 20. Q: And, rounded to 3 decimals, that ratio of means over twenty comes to 0.043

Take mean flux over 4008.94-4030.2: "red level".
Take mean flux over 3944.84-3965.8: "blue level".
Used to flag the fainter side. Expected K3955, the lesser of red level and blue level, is 298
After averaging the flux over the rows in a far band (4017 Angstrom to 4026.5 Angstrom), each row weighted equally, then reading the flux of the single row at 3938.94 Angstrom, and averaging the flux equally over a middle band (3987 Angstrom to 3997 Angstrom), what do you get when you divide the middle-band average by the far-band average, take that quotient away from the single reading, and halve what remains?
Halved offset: 164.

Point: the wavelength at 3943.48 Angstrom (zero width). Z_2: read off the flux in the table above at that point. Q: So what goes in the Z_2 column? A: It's 279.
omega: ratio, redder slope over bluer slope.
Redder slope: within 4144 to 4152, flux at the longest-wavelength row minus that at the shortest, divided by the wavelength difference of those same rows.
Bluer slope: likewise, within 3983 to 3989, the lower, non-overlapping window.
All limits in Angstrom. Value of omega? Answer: -0.6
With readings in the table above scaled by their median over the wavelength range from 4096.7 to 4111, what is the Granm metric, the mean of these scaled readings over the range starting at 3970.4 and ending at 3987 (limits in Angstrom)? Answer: 1.04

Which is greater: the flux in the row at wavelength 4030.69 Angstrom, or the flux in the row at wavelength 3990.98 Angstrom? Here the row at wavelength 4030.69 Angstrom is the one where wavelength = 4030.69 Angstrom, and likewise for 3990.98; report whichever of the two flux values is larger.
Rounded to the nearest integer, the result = 350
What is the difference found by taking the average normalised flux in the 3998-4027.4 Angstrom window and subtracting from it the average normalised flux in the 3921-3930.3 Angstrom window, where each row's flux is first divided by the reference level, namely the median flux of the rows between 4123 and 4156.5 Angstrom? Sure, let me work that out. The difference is 0.15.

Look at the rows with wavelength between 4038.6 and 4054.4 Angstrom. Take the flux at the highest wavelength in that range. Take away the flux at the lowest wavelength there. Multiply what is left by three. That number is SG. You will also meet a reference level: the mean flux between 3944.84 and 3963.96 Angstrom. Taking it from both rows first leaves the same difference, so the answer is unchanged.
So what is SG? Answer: -258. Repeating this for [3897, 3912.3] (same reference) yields 123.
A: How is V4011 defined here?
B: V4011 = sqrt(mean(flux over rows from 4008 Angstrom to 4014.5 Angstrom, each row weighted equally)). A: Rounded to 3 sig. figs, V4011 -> 18.6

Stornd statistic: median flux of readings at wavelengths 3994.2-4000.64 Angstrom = 328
